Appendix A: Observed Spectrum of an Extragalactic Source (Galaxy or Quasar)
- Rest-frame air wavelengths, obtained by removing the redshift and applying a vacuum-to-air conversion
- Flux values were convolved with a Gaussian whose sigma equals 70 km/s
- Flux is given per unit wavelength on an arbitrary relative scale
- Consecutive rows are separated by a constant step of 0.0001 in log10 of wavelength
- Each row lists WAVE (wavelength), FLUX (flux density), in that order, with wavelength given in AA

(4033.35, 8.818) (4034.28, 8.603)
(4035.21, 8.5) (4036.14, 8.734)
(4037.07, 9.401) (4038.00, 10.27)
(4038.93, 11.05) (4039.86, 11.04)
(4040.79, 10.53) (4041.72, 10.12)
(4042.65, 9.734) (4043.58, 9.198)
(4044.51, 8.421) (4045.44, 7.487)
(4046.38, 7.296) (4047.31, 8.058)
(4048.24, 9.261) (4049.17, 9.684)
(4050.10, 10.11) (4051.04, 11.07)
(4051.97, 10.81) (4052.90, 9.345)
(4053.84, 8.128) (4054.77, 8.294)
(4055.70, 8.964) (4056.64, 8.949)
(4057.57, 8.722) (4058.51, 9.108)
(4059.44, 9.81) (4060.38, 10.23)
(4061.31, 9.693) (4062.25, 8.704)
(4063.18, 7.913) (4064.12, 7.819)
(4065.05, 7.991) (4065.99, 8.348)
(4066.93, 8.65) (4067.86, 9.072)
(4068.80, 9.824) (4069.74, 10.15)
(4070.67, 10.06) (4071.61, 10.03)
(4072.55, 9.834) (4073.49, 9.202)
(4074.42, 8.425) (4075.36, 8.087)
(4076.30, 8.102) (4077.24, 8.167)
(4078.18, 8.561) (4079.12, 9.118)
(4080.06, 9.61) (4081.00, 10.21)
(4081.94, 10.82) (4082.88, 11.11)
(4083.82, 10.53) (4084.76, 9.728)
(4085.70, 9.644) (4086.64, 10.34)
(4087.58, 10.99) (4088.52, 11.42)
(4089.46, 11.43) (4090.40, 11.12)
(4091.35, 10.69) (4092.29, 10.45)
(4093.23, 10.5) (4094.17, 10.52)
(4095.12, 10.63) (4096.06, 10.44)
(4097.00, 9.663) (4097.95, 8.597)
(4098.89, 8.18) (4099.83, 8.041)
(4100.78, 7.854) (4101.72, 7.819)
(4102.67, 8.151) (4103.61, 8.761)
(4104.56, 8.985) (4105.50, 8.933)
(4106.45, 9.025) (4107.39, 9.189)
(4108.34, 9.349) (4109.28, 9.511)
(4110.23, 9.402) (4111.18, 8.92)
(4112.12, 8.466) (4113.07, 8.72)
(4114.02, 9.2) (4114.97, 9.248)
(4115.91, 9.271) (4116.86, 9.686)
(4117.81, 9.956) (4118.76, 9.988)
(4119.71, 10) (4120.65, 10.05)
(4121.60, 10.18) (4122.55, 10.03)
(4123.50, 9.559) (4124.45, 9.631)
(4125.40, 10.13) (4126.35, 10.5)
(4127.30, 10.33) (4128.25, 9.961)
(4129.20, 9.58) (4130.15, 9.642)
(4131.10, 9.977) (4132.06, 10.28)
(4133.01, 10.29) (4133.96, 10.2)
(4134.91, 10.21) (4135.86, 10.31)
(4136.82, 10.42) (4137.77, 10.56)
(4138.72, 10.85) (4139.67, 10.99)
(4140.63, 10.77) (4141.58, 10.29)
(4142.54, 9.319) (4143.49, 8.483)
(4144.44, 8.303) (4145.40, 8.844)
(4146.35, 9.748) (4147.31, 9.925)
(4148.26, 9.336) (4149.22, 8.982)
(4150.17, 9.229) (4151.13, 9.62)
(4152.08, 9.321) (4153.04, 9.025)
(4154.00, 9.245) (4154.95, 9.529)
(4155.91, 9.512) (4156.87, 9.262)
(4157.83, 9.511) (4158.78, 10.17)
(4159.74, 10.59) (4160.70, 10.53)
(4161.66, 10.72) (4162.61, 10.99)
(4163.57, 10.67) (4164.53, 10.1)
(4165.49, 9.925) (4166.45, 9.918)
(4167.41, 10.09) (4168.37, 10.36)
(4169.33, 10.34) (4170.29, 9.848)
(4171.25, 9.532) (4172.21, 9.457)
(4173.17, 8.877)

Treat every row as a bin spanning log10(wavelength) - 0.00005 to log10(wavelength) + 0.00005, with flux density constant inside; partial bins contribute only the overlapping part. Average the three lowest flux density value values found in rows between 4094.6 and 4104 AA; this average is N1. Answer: 7.9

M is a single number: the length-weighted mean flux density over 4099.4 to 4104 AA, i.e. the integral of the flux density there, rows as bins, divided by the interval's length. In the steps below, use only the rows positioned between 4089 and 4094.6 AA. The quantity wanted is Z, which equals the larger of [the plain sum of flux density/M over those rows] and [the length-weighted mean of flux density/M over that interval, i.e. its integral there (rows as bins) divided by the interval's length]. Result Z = 8.0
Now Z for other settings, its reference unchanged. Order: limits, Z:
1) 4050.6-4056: 7.0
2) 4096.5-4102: 6.2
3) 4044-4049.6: 6.2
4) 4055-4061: 6.9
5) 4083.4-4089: 7.7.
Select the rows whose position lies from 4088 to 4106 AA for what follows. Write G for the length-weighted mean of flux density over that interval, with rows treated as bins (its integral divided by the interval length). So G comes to 9.6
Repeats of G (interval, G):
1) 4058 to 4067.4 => 8.8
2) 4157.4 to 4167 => 10.3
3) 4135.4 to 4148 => 9.9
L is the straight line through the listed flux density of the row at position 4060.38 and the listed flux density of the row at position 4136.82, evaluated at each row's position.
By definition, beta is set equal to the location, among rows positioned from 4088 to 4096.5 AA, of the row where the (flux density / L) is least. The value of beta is 4096.06 AA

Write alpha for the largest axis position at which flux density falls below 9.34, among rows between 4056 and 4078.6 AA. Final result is 4078.18 AA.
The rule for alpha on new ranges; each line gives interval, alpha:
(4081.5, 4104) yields 4103.61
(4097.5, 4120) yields 4115.91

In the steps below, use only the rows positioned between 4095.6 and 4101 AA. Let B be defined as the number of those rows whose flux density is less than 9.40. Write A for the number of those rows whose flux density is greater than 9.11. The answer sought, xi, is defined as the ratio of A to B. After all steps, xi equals 0.5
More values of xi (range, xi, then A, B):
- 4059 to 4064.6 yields 1.0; 3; 3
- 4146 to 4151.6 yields 1.7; 5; 3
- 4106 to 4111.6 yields 1.0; 4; 4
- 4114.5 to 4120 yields 3.0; 6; 2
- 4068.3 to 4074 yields 6.0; 6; 1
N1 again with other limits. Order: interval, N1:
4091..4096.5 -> 10.5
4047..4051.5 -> 9.0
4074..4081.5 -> 8.1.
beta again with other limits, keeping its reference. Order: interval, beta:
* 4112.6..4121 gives 4113.07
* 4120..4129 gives 4123.50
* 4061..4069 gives 4064.12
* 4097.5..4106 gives 4101.72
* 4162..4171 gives 4170.29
